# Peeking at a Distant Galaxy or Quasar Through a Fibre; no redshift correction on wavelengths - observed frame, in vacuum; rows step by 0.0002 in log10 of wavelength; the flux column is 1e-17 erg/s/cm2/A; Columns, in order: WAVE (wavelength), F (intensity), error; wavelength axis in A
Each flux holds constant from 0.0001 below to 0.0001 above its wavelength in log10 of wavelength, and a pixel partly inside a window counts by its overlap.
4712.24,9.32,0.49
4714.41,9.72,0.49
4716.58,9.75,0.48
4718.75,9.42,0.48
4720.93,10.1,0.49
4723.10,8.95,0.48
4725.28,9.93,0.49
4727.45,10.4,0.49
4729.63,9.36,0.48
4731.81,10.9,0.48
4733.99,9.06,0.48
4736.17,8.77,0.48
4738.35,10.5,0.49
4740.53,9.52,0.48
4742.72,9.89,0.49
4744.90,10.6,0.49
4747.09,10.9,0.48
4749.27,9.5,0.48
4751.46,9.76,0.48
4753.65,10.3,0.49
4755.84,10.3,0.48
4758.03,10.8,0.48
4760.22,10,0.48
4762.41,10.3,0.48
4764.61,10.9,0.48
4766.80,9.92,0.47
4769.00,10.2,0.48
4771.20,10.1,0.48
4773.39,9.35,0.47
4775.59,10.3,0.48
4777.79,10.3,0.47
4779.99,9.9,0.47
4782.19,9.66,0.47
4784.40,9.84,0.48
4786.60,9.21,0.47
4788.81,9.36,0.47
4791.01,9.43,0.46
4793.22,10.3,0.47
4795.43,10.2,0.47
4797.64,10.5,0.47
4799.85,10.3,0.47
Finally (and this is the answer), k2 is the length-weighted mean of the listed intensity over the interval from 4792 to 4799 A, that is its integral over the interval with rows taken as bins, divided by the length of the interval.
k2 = 10.3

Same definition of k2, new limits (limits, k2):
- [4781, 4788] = 9.6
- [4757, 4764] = 10.4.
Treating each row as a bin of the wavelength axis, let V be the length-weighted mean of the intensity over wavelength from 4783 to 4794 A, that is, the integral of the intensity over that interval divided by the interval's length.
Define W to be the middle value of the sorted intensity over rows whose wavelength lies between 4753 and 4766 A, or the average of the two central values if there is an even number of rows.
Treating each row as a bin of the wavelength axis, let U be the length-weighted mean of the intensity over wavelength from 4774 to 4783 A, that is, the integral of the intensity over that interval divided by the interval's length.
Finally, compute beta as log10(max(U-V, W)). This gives 1.01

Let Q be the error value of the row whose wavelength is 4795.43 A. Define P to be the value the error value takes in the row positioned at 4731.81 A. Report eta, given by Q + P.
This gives 0.950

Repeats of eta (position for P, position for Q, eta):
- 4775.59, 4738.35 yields 0.970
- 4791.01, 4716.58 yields 0.940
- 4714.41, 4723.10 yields 0.970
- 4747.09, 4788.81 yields 0.950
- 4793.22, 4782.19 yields 0.940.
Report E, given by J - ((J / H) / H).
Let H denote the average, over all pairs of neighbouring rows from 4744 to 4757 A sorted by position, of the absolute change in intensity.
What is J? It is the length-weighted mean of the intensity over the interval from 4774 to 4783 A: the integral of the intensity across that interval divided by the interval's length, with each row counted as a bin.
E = -30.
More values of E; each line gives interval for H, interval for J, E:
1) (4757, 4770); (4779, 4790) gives -18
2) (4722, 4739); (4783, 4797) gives 2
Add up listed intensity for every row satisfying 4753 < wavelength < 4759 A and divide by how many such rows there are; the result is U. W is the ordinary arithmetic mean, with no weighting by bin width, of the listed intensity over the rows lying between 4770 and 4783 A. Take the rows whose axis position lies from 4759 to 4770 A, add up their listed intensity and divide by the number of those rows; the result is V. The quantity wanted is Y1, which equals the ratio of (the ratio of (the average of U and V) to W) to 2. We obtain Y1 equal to 0.522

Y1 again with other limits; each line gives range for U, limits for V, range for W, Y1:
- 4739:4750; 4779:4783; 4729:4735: 0.508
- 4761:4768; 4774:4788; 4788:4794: 0.522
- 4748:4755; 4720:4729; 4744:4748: 0.458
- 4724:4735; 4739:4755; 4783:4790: 0.528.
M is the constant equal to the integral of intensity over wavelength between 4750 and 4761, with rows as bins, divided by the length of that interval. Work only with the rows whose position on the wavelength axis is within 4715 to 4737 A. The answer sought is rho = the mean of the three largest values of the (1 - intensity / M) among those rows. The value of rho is 0.13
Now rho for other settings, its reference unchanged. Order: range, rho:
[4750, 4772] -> 0.03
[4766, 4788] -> 0.08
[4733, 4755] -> 0.11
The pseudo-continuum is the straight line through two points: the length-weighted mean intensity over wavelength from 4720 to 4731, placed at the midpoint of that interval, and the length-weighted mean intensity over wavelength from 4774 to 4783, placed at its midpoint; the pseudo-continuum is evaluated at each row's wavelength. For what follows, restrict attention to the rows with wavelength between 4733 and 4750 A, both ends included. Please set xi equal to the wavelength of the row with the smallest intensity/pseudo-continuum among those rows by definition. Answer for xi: 4736.17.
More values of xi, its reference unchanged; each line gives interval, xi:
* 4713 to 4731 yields 4723.10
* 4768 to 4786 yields 4773.39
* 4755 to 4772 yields 4766.80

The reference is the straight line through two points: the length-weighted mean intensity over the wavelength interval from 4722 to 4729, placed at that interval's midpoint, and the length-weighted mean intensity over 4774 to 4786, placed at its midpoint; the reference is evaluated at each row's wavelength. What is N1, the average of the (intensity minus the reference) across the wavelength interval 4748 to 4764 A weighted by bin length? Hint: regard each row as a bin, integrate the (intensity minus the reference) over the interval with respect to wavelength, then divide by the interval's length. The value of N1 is 0.3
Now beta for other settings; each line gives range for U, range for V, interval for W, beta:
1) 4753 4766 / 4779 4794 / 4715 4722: 0.99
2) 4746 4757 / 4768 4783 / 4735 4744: 0.99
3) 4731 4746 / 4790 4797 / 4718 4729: 1.00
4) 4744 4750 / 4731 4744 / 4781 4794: 0.98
